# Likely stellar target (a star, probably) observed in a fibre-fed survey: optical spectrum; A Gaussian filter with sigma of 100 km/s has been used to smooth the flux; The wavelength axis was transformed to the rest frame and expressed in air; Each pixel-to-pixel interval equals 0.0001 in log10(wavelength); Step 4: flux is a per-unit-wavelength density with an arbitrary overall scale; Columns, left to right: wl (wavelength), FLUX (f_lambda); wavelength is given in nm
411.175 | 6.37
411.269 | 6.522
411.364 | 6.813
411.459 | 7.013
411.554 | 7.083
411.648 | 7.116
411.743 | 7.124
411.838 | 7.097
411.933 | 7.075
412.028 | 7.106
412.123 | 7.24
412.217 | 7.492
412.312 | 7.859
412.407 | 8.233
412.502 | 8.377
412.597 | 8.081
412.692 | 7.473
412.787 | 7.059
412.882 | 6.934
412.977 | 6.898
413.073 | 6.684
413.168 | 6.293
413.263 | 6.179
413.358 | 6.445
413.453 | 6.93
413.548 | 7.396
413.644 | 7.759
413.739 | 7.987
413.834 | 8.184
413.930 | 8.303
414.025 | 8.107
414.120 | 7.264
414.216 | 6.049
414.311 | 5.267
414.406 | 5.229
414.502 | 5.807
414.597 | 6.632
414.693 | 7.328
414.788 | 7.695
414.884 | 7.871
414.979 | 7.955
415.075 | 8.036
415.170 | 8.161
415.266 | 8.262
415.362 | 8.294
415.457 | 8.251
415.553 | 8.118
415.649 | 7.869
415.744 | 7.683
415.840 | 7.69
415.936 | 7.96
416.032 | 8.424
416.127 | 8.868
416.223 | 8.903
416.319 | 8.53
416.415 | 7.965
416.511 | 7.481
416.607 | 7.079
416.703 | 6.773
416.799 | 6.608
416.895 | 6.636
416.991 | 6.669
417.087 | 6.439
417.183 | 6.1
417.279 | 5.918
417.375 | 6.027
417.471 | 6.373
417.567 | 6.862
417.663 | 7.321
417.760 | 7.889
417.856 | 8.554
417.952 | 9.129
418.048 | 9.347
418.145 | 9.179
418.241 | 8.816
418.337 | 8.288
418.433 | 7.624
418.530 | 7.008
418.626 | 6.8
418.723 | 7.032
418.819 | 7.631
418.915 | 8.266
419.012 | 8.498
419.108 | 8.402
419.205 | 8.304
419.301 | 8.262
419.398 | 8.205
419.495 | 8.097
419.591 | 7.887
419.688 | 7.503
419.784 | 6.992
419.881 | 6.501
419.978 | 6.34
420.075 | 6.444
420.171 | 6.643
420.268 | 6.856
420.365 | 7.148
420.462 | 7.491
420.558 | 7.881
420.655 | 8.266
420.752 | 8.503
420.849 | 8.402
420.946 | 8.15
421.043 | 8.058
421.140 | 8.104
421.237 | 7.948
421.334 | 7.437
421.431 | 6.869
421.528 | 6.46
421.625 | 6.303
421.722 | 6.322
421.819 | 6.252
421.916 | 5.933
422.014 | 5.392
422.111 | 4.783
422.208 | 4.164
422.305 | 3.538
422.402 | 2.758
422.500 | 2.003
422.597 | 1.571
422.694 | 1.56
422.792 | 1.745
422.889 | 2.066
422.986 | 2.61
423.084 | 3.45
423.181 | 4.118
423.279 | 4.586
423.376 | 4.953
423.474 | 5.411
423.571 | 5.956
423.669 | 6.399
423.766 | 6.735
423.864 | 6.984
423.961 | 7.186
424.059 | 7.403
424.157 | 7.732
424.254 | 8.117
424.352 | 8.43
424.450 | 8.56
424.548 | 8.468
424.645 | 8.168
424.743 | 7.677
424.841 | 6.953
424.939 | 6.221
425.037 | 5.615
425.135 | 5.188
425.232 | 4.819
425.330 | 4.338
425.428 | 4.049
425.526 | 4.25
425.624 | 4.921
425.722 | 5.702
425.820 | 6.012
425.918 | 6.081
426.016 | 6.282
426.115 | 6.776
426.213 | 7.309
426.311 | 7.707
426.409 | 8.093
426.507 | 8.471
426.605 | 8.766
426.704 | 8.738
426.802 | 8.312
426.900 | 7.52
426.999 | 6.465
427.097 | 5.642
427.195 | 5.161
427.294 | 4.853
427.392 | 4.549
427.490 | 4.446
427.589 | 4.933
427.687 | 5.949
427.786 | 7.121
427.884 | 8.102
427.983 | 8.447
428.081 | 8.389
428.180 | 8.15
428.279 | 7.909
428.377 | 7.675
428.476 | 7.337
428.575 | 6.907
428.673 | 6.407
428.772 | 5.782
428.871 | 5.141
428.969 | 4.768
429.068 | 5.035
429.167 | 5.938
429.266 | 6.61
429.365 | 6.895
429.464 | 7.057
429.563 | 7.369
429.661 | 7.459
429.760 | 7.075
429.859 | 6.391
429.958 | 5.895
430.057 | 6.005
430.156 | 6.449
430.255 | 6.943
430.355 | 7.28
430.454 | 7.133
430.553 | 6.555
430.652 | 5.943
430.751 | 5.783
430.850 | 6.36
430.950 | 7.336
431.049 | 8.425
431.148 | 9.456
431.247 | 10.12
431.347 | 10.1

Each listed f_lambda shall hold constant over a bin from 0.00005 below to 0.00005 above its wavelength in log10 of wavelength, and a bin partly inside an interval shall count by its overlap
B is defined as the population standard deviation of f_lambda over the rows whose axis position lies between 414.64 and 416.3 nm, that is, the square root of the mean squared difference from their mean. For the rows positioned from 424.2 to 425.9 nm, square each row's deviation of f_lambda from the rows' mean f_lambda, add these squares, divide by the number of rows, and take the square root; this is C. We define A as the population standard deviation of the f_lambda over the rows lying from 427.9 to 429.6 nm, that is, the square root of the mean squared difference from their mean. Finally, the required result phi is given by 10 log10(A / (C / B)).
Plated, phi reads -5.5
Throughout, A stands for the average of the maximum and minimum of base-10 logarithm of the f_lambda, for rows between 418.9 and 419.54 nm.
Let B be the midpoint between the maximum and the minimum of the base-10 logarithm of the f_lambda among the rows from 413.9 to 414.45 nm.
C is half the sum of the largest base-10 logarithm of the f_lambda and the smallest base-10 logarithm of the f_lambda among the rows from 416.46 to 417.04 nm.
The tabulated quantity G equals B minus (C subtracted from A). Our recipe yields 0.7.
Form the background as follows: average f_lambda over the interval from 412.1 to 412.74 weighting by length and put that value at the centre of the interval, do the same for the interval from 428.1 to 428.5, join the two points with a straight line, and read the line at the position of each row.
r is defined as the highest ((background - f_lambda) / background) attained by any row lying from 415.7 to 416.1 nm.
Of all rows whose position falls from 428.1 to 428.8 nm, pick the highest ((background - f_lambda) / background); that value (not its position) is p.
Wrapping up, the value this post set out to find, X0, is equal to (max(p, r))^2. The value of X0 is 0.07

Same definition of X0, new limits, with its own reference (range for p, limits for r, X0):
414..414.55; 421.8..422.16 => 0.15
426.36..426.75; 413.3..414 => 0.03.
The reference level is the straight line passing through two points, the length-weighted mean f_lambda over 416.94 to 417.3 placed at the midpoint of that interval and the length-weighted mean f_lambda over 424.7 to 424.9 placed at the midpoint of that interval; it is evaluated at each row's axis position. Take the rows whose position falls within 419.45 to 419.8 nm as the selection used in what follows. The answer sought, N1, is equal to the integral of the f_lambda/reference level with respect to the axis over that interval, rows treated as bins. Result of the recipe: 0.41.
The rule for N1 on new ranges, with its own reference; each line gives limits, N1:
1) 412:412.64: 0.87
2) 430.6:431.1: 0.43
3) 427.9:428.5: 0.63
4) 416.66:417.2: 0.56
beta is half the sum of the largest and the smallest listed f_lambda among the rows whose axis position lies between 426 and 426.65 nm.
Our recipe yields 7.5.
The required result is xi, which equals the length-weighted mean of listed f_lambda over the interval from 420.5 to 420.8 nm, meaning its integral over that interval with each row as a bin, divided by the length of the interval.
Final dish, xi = 8.2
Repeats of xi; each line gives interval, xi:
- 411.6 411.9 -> 7.1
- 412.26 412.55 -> 8.1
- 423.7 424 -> 6.9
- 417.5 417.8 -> 7.3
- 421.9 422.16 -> 5.3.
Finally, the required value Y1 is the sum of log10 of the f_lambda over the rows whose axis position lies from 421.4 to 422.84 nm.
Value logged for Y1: 8.8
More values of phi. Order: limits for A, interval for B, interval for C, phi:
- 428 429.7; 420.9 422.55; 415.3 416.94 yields 4.5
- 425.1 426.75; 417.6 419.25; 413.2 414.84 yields 0.9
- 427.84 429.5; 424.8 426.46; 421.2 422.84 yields -1.9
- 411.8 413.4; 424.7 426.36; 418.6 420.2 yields -0.3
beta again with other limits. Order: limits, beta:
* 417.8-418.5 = 8.5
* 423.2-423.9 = 5.8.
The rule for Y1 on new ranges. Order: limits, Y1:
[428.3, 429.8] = 12.1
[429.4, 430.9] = 12.3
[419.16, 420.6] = 13.0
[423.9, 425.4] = 12.5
